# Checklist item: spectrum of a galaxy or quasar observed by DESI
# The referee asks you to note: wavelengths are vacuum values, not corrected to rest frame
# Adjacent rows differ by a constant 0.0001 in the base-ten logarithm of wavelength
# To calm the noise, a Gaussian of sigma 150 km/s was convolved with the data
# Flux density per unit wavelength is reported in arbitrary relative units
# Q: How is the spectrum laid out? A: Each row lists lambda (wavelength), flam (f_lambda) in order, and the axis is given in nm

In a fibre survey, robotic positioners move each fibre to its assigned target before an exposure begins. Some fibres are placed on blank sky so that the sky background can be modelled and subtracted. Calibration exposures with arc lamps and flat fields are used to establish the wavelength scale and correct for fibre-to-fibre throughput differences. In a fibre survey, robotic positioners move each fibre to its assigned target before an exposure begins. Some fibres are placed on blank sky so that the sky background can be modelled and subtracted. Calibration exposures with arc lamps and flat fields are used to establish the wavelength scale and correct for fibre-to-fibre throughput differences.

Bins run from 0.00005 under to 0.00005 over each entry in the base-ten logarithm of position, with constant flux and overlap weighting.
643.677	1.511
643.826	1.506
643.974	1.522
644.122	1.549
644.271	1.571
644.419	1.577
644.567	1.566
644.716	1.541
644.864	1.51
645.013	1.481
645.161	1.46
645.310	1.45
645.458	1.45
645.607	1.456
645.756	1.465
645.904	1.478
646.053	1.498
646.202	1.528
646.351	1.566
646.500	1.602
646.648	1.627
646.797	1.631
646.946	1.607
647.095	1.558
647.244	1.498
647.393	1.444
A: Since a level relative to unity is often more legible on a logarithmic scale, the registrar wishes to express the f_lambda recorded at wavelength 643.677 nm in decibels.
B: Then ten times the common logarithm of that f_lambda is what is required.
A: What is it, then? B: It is 1.8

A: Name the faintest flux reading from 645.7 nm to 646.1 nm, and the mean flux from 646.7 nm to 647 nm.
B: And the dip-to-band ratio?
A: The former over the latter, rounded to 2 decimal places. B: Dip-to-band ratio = 0.90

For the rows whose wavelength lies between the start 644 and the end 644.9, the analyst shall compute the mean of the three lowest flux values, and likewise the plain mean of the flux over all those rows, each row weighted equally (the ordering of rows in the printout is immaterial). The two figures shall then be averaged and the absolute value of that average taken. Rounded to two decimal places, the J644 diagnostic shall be 1.54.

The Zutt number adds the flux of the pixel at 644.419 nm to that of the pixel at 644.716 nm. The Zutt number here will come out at 3.12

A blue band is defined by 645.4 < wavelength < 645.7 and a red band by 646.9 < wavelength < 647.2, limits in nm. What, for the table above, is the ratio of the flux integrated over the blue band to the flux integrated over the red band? 0.92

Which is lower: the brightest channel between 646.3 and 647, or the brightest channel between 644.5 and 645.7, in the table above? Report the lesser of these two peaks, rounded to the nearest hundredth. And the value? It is 1.57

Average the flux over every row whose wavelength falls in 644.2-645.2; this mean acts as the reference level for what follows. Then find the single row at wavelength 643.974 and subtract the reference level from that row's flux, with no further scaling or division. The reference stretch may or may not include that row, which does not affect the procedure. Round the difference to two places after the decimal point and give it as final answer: -0.01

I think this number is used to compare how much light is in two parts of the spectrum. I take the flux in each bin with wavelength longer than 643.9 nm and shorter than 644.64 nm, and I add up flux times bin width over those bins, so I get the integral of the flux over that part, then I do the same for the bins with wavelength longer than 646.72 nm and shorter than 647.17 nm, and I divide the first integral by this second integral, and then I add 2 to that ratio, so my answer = 3.6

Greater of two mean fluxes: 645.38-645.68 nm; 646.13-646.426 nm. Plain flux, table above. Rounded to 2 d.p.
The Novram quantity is 1.55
